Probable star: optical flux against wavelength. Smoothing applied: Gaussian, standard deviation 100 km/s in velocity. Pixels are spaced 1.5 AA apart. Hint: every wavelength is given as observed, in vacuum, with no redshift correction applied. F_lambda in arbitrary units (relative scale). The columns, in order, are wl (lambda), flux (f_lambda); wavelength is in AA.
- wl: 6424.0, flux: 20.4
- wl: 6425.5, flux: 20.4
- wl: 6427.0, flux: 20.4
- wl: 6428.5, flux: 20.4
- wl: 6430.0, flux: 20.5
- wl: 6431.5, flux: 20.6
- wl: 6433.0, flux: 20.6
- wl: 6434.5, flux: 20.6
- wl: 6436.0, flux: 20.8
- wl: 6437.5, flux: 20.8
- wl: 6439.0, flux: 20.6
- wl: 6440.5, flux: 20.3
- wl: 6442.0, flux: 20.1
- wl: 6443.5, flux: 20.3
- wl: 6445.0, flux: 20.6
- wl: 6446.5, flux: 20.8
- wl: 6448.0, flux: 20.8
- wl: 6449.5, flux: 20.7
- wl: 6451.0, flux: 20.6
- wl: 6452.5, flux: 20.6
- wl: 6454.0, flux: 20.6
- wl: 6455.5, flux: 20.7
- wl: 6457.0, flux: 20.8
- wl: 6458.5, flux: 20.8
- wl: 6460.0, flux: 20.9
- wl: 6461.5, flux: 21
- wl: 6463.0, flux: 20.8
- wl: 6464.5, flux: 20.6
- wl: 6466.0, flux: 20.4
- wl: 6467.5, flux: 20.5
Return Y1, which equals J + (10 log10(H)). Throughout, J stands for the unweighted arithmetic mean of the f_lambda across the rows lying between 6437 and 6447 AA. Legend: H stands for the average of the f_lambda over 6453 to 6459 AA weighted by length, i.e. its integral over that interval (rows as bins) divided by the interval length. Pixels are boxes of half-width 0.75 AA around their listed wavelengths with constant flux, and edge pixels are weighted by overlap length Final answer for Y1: 33.7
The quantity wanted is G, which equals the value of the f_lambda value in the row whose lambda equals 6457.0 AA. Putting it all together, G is 20.8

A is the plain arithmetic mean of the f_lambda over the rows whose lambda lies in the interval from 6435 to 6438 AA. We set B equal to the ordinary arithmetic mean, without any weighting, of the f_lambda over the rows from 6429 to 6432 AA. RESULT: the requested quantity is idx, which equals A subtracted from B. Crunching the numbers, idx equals -0.25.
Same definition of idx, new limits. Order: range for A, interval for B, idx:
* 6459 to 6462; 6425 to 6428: -0.55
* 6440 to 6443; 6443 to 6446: 0.25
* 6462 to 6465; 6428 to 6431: -0.25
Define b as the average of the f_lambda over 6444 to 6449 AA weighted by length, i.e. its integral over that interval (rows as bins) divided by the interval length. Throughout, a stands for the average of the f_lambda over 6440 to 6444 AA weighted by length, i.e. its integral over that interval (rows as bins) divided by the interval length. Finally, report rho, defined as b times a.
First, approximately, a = 20.2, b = 20.7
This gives 419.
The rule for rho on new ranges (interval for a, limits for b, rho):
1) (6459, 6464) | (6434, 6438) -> 433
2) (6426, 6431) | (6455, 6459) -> 425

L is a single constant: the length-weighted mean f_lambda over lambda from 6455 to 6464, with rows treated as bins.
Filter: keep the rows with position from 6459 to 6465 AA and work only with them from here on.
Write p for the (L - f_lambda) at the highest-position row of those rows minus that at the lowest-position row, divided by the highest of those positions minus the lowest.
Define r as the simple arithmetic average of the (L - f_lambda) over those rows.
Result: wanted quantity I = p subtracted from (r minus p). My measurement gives -0.13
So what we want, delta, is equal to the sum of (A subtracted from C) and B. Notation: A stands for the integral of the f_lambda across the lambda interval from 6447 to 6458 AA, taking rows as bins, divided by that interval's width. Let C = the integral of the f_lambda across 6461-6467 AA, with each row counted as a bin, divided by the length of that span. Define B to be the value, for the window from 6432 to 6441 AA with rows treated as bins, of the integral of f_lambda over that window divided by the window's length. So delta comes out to 20.61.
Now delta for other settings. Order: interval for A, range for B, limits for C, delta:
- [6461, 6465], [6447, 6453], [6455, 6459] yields 20.65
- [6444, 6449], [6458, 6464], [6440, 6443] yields 20.36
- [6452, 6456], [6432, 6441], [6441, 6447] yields 20.42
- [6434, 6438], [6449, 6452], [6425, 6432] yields 20.36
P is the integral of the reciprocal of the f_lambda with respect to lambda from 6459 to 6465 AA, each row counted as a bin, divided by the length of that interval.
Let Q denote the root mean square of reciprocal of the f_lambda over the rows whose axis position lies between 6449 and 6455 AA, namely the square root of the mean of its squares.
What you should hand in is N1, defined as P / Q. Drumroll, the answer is 0.99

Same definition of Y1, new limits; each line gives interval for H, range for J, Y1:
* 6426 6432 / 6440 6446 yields 33.4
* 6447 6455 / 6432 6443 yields 33.7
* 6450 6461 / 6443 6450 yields 33.8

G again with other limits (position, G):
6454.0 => 20.6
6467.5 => 20.5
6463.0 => 20.8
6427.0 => 20.4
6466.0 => 20.4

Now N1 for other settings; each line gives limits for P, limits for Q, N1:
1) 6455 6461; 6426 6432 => 0.98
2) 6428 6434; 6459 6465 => 1.01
